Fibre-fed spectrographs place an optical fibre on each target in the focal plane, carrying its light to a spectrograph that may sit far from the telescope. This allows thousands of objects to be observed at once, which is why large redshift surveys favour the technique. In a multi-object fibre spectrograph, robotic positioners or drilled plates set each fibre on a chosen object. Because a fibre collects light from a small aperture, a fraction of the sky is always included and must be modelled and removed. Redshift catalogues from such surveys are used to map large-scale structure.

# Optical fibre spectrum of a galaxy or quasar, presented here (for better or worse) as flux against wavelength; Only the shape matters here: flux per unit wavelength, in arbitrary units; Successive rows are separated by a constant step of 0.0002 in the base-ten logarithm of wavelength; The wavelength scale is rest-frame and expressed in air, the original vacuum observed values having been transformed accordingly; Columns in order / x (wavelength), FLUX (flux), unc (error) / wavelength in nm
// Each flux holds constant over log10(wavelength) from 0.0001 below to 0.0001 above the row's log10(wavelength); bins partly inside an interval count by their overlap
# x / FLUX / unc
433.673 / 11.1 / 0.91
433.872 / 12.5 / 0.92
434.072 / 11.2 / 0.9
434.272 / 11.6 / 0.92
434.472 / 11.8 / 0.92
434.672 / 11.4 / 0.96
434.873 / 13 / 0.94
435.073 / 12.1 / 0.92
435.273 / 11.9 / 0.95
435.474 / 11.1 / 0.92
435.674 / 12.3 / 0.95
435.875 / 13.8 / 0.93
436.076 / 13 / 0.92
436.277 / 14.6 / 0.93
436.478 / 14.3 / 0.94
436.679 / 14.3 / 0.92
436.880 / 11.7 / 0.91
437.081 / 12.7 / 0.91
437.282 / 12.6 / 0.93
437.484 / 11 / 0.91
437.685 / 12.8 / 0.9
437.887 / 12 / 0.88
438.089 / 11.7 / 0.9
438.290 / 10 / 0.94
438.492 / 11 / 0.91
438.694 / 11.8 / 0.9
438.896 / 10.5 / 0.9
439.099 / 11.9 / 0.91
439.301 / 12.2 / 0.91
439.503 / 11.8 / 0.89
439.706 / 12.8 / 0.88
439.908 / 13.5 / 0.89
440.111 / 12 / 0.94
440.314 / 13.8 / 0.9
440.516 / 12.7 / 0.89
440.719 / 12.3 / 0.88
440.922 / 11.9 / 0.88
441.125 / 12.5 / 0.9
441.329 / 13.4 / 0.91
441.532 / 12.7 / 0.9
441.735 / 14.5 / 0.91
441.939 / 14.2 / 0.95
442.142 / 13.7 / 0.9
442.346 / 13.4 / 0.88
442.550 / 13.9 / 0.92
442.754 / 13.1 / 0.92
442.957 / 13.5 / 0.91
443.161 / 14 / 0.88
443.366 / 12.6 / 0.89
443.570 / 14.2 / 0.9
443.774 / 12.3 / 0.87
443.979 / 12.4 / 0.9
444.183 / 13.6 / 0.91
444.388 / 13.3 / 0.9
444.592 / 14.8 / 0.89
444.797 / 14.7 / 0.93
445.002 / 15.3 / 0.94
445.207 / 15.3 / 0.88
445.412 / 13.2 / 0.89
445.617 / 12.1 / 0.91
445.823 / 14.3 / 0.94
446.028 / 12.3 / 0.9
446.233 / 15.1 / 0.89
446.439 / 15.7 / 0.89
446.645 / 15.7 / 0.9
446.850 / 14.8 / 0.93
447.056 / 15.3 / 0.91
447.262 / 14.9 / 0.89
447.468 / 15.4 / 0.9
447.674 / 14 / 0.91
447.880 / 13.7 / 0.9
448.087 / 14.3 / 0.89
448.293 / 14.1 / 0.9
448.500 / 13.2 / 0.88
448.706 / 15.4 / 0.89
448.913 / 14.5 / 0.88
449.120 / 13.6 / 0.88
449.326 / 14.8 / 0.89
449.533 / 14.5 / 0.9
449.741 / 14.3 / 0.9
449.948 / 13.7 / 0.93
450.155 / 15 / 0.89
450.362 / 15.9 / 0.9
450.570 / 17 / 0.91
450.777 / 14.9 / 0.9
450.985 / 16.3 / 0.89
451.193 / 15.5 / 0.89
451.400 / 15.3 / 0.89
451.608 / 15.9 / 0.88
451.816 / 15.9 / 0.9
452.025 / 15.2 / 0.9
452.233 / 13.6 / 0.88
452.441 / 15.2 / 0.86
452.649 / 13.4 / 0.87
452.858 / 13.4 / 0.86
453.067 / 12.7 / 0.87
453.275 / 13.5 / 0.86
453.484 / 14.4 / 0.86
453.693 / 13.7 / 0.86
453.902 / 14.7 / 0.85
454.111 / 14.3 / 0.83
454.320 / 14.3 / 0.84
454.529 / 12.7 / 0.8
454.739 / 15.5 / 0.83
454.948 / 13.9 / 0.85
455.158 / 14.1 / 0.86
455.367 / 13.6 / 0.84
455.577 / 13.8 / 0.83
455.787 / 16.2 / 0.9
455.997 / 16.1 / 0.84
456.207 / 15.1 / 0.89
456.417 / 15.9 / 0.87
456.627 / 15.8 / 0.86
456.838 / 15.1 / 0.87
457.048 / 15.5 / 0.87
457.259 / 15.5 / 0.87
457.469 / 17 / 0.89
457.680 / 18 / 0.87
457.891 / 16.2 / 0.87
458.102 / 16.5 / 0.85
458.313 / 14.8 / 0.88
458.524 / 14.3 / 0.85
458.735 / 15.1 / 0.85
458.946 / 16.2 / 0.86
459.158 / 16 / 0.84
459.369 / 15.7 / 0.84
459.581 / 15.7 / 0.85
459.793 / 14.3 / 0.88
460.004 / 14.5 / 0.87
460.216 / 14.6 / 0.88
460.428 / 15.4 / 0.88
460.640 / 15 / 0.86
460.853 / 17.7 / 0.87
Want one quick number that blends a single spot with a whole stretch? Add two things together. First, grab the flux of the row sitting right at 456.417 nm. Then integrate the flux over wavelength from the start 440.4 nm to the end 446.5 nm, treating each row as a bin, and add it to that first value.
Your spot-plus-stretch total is 99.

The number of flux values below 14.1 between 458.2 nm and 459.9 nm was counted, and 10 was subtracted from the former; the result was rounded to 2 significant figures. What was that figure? -10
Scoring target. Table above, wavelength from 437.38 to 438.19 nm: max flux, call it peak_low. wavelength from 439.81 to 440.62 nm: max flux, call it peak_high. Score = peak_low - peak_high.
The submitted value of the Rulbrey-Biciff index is -1.0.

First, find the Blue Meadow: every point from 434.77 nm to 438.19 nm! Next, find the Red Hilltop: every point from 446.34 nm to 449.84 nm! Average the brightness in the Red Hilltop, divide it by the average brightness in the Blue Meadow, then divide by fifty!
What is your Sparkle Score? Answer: 0.0231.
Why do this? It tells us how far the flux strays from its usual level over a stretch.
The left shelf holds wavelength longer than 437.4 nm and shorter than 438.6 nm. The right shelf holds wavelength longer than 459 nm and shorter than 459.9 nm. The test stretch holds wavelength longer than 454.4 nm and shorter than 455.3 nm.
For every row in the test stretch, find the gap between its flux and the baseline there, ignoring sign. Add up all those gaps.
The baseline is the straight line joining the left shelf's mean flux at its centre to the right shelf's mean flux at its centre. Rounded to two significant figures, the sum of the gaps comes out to 4.0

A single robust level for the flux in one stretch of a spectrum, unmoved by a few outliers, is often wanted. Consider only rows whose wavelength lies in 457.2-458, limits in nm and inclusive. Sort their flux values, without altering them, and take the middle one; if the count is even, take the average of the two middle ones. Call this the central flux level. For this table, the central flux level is 16.6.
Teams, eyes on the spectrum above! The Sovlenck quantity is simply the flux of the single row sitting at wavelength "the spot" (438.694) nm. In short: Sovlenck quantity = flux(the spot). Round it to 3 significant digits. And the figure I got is 11.8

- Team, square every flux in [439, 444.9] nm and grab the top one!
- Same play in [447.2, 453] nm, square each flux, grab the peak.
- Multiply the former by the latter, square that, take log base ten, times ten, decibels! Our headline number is 96.0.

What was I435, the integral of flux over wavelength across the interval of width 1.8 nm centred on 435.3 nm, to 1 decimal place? 22.1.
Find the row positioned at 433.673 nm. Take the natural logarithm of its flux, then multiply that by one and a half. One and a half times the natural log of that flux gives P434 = 3.61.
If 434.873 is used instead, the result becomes 3.85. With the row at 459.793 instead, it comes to 3.99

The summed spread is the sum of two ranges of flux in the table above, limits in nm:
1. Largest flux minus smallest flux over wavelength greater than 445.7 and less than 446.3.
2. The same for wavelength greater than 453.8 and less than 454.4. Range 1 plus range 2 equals 3.20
